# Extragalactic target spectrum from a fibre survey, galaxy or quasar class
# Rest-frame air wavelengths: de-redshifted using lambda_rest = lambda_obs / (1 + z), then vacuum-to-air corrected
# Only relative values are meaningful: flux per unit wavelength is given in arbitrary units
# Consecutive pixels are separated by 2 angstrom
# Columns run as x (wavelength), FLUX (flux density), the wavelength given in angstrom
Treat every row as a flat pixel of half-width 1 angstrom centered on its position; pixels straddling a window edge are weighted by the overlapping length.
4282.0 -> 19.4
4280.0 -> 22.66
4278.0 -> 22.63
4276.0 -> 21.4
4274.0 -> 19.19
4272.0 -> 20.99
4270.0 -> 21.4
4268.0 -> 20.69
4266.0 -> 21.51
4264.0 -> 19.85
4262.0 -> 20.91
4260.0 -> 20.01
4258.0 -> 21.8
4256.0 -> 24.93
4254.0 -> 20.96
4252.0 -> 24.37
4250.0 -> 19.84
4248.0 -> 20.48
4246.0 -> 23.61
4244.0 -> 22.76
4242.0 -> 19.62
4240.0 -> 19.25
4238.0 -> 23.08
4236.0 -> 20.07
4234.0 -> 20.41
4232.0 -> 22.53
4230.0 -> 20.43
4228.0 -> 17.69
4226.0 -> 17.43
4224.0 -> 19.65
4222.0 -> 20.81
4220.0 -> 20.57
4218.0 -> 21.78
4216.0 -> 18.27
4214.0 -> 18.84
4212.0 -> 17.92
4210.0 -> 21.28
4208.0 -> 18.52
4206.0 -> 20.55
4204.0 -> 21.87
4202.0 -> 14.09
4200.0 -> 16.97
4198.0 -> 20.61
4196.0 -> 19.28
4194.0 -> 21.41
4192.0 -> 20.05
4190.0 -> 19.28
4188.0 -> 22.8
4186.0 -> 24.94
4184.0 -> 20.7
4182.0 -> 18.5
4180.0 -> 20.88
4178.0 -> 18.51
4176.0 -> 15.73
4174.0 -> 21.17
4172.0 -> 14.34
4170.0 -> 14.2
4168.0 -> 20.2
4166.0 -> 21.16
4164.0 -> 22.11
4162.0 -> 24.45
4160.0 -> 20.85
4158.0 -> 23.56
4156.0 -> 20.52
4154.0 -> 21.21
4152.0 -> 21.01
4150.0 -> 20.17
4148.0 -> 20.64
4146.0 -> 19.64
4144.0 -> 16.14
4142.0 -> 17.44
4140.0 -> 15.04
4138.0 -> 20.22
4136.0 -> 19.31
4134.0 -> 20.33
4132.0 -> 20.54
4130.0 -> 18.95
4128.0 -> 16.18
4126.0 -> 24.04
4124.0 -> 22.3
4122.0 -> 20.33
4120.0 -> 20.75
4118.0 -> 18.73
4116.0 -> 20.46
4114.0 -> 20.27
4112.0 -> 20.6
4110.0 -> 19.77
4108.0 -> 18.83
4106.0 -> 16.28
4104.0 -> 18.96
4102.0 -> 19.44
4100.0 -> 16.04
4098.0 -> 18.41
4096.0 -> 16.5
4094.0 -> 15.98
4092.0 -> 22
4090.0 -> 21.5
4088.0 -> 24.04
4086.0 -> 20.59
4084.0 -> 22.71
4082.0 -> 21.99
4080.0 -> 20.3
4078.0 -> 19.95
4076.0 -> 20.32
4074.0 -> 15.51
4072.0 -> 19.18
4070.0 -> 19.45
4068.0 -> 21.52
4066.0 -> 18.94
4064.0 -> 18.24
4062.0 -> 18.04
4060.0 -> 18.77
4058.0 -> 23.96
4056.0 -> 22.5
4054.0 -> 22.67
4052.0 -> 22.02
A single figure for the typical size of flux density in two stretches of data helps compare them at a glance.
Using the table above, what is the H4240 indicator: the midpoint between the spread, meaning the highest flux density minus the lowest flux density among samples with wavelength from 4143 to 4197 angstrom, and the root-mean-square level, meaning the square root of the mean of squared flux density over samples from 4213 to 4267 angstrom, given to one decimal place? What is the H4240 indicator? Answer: 15.8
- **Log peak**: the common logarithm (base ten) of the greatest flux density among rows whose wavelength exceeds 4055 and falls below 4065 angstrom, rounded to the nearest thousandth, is 1.379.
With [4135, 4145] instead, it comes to 1.306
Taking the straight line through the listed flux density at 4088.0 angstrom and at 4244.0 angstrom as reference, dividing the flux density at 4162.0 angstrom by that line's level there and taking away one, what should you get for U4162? 0.04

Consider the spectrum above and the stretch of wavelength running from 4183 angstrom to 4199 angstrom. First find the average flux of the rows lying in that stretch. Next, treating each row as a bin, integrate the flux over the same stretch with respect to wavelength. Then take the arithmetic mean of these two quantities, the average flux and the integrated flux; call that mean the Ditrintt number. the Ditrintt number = 180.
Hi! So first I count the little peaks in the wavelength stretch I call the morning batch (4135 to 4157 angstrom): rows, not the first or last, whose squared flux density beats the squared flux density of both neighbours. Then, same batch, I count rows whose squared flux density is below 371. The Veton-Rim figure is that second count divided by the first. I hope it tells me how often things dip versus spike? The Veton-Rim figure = 0.75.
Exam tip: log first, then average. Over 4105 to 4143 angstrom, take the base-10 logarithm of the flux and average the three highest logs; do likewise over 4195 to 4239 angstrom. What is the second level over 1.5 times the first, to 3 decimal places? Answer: 0.668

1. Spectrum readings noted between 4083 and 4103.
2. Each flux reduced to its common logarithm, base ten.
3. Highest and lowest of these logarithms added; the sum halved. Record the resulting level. 1.29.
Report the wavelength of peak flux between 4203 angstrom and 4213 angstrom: 4204.0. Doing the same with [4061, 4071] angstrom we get 4068.0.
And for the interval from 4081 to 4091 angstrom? 4088.0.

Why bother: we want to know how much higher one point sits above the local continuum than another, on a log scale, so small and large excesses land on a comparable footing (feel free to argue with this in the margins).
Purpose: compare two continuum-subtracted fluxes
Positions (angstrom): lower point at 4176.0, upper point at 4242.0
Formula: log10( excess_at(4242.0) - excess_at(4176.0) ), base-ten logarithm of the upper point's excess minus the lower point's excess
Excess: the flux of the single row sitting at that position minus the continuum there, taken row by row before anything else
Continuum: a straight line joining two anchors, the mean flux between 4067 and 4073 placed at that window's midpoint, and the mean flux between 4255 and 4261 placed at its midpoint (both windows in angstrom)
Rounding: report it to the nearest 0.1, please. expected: 0.5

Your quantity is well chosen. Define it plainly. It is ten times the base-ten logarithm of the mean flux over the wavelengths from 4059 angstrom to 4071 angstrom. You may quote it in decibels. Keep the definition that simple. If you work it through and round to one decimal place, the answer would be 12.8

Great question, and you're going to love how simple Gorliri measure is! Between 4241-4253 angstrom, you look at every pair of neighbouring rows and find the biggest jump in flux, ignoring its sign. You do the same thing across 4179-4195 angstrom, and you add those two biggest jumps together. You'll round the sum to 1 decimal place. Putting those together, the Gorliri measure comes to 8.8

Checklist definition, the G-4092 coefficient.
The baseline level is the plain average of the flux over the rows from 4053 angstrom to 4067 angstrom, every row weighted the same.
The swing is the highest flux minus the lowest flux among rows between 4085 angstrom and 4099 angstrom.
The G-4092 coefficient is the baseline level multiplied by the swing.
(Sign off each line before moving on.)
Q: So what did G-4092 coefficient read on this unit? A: 165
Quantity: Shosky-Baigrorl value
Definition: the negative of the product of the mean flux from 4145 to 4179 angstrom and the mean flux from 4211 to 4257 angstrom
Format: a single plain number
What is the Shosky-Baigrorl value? -413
